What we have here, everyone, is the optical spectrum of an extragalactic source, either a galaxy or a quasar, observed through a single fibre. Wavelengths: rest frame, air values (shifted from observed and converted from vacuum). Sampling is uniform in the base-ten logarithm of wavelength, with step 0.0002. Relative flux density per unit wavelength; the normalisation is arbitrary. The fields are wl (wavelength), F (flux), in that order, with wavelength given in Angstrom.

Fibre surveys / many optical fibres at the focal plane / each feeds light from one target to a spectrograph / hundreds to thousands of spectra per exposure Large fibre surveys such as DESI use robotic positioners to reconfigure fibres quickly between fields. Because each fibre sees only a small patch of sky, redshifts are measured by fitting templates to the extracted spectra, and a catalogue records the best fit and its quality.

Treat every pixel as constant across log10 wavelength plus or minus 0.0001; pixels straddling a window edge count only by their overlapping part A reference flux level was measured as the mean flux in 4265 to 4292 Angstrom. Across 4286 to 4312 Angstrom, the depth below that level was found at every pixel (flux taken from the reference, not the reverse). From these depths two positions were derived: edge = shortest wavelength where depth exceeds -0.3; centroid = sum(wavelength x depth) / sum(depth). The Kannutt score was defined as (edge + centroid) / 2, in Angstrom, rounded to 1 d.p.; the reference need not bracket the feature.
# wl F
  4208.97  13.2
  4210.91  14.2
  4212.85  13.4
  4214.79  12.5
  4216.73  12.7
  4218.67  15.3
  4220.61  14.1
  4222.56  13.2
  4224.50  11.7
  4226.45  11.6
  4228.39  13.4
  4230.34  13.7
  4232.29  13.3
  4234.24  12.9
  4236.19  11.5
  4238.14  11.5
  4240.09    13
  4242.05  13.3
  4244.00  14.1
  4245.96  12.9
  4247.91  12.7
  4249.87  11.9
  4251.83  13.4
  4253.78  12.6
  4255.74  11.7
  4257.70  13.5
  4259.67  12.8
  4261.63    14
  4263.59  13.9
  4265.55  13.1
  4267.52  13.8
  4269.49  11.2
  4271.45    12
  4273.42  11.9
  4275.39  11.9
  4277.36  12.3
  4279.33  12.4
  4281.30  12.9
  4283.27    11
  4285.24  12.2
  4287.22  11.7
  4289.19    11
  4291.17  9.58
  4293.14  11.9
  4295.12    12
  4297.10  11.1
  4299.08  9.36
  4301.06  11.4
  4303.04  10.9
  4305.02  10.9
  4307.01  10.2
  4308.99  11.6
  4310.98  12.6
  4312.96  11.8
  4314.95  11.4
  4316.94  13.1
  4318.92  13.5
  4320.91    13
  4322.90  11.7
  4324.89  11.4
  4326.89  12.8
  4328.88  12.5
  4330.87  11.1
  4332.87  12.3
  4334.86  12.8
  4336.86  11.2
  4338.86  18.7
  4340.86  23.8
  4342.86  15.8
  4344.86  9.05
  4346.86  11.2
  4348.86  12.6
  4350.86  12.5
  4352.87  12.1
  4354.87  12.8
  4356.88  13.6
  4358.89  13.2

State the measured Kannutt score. 4292.6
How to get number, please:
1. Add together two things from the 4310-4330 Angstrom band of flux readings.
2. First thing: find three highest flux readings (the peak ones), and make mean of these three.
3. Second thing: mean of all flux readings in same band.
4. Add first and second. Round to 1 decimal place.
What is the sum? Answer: 25.6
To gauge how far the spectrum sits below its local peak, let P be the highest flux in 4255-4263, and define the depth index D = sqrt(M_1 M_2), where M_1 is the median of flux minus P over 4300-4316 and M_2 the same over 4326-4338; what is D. 2.0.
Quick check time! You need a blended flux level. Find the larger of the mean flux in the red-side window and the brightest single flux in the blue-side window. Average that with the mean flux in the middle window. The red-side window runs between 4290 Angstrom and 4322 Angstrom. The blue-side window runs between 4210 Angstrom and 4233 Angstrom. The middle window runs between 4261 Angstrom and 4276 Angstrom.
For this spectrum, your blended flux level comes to 14.0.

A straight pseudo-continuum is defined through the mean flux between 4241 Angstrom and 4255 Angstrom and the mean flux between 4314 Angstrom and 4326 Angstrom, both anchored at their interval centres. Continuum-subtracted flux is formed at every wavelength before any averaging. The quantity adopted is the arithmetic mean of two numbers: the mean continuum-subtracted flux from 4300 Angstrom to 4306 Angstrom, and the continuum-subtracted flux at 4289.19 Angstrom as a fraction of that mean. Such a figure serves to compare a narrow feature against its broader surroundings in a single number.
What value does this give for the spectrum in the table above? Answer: -0.2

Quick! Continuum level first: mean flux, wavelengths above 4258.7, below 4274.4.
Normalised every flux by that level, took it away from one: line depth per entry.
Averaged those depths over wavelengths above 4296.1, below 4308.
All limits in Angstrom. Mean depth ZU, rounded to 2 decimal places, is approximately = 0.17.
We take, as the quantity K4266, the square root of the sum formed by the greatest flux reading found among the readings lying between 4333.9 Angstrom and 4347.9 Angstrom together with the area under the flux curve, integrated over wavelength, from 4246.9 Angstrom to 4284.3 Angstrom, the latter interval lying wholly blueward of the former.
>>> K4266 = 22.2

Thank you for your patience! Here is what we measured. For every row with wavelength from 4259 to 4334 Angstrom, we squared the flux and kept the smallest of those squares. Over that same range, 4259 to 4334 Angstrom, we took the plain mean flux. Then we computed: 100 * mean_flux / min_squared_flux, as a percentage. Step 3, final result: 13.6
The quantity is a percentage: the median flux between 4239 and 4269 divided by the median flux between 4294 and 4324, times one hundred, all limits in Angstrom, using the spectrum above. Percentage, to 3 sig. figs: 113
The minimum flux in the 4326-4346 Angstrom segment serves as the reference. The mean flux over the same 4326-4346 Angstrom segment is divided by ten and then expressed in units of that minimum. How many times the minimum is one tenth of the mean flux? 0.155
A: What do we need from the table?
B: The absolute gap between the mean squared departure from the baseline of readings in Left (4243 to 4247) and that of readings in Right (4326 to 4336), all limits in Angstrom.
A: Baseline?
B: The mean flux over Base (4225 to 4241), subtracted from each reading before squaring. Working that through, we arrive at 0.7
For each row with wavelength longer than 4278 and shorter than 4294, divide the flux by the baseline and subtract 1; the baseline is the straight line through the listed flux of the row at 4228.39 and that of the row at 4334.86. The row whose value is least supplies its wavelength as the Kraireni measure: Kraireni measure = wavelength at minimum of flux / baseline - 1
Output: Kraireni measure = 4291.17 Angstrom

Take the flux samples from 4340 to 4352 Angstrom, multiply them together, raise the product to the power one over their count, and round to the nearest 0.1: 13.5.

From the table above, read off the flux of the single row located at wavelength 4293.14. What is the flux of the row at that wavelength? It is 11.9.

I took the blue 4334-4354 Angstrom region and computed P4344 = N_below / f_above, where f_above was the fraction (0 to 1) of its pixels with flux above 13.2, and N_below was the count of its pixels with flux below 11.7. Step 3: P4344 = 10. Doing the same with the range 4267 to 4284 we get 18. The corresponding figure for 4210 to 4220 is 0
